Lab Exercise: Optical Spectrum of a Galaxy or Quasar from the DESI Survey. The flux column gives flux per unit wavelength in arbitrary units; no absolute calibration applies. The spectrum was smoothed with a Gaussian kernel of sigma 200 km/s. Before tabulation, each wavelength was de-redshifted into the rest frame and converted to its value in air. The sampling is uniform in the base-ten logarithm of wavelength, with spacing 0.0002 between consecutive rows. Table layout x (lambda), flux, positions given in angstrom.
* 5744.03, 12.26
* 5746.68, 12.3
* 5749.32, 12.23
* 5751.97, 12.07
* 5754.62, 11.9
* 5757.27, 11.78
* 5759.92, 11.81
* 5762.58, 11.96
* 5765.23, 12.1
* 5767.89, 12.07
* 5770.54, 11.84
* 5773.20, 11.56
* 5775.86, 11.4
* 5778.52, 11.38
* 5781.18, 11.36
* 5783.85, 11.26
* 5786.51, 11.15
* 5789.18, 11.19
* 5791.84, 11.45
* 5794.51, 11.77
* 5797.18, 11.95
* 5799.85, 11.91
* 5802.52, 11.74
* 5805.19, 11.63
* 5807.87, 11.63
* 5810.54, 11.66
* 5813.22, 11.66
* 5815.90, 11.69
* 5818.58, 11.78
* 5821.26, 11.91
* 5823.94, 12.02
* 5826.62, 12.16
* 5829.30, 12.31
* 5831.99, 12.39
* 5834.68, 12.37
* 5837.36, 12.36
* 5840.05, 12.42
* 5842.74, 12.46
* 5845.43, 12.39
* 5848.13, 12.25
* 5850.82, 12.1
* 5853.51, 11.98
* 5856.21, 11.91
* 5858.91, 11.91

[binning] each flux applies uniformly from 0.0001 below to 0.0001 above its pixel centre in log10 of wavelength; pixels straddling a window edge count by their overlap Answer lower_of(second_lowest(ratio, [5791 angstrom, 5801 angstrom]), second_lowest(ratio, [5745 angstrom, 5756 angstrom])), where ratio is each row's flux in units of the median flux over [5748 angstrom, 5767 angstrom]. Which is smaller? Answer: 0.984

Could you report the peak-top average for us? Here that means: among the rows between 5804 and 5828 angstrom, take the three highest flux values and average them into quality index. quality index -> 12.0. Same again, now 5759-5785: 12.0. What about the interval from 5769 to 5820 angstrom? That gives 11.9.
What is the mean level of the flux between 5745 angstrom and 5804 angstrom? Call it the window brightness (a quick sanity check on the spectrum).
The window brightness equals 11.7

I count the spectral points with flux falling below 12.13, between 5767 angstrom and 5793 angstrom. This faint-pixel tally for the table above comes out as 10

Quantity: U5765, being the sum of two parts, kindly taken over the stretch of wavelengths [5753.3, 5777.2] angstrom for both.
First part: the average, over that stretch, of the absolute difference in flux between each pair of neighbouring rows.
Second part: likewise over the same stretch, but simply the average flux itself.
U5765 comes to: 12.0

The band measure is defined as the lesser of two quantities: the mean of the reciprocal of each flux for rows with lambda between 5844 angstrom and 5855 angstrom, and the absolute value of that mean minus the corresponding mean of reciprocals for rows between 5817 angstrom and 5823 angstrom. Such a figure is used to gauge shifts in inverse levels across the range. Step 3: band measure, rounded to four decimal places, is 0.0023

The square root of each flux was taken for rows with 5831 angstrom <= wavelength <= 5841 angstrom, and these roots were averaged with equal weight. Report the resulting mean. 3.52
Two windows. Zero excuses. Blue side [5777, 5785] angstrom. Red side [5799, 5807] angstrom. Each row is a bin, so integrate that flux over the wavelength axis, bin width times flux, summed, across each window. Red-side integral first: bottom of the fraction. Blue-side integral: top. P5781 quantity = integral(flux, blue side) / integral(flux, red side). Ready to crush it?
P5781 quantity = 0.96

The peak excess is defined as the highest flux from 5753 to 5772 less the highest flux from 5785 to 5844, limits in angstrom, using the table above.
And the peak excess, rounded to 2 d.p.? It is -0.36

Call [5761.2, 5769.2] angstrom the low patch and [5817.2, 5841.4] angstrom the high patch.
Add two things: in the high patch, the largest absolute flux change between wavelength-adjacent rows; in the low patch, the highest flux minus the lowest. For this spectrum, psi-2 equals 0.29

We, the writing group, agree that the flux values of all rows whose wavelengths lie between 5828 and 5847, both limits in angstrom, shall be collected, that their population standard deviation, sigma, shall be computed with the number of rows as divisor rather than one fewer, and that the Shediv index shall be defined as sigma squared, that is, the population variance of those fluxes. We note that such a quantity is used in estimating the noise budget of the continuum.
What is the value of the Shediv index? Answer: 0.002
